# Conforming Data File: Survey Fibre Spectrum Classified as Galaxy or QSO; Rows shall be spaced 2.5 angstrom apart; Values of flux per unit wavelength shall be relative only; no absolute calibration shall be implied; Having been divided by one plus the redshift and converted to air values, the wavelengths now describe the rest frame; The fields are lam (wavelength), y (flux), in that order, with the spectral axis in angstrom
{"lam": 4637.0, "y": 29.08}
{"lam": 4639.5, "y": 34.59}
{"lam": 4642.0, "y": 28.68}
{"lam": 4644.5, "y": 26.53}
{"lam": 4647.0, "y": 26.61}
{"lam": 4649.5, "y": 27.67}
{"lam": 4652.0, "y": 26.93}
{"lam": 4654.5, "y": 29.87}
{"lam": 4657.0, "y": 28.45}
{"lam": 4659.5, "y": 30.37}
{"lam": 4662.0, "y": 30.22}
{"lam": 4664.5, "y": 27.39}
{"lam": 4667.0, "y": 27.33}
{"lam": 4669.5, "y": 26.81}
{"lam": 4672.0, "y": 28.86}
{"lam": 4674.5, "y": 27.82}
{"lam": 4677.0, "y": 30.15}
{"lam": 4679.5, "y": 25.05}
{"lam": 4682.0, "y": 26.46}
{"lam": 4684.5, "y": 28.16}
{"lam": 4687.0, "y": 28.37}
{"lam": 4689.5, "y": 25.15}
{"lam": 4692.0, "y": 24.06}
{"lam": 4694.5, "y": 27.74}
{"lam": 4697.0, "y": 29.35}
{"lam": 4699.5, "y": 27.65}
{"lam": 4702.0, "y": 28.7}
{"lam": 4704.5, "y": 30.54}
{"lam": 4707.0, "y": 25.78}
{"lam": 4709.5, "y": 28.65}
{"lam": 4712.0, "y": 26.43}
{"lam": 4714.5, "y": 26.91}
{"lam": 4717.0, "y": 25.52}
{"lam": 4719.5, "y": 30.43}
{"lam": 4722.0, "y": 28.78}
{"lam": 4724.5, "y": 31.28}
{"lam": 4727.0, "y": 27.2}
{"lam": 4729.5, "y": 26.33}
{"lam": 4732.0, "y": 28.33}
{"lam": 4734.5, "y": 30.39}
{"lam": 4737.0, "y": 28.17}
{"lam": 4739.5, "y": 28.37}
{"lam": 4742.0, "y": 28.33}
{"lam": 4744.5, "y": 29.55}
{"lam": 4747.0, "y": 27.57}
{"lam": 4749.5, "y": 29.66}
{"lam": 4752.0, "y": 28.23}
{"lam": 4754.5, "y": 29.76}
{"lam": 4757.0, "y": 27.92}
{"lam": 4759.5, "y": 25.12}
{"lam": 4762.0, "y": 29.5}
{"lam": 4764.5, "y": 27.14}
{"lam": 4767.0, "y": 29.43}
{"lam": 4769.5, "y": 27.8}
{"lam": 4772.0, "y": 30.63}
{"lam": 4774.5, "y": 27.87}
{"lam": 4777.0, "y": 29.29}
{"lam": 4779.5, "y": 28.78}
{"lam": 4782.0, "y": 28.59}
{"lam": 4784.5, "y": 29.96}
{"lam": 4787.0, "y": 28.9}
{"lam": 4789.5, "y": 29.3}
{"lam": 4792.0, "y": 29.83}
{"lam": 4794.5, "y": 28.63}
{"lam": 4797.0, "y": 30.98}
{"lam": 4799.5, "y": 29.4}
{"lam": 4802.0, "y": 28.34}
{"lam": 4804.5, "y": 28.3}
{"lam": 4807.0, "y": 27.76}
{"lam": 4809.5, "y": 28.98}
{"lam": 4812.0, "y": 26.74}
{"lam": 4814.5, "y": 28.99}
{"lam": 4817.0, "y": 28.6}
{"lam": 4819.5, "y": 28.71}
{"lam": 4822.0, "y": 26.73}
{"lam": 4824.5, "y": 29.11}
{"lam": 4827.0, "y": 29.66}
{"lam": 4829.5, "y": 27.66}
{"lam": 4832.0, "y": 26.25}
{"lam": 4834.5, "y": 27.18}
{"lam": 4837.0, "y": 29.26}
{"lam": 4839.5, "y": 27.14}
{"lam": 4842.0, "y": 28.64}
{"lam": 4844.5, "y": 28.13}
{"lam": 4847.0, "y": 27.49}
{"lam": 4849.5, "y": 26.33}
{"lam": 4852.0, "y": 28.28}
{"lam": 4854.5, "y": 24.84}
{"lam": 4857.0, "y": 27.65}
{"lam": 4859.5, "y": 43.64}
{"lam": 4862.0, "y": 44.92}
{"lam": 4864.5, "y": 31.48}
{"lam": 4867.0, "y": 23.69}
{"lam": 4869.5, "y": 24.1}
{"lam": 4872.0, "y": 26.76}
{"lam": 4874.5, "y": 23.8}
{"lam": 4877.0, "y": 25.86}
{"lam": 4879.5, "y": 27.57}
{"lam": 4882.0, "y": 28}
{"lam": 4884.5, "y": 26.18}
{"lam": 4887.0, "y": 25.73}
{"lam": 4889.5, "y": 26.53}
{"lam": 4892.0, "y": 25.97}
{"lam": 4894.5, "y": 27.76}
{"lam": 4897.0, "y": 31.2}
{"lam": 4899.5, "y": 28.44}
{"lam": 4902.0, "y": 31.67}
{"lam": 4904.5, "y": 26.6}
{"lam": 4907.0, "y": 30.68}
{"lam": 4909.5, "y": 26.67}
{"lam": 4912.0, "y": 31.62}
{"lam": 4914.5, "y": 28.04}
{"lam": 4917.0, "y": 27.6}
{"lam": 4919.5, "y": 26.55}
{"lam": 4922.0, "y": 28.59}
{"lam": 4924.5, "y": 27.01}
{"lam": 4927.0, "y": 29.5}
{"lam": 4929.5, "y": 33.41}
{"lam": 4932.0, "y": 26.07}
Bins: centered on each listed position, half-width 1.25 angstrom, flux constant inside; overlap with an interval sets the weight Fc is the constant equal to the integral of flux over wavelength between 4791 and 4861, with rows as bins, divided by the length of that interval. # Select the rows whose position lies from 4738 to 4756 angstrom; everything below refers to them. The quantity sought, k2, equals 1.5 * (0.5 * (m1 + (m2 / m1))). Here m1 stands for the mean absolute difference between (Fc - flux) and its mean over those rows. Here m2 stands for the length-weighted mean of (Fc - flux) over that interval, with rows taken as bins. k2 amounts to 0.54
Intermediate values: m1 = 0.8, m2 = 0.0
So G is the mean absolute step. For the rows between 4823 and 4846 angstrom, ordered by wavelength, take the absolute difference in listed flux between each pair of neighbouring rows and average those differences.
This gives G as 1.39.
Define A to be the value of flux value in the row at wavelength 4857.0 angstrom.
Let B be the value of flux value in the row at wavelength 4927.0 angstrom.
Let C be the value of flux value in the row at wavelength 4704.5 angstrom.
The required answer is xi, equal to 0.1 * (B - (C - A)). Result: 2.7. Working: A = 27.65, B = 29.5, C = 30.54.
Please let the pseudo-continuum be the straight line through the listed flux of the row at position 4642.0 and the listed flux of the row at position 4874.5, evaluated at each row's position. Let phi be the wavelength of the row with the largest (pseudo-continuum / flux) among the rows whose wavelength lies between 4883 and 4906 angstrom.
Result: 4887.0 angstrom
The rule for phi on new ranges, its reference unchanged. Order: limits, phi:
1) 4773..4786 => 4774.5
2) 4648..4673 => 4652.0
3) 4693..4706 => 4694.5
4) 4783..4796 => 4794.5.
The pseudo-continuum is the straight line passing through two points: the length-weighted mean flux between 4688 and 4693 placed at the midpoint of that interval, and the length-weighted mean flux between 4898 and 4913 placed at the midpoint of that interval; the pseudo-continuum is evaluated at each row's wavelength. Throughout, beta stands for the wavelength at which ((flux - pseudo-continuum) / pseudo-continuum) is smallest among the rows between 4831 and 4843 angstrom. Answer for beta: 4832.0 angstrom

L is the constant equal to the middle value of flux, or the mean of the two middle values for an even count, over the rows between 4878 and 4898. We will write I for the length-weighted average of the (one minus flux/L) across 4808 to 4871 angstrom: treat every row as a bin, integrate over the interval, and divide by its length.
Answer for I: -0.070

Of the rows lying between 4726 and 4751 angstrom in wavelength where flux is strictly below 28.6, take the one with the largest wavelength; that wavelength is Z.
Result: 4747.0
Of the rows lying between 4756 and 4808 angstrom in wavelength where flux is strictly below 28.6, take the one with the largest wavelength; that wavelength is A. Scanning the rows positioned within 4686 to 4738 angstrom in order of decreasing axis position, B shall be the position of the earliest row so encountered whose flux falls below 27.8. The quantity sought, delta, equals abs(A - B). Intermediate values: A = 4807.0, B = 4729.5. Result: 77.5 angstrom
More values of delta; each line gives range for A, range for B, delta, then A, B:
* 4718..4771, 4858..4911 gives 140.0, 4769.5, 4909.5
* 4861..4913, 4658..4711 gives 202.5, 4909.5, 4707.0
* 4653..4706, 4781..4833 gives 132.5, 4699.5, 4832.0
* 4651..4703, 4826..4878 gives 177.5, 4699.5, 4877.0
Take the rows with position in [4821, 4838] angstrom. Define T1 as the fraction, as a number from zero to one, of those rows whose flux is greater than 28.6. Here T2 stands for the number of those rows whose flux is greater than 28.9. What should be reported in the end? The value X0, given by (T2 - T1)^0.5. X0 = 1.6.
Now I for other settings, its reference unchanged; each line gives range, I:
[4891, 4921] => -0.057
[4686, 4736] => -0.031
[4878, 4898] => -0.009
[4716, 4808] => -0.061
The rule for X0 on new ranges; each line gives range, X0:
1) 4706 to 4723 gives 0.8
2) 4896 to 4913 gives 1.9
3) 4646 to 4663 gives 1.6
